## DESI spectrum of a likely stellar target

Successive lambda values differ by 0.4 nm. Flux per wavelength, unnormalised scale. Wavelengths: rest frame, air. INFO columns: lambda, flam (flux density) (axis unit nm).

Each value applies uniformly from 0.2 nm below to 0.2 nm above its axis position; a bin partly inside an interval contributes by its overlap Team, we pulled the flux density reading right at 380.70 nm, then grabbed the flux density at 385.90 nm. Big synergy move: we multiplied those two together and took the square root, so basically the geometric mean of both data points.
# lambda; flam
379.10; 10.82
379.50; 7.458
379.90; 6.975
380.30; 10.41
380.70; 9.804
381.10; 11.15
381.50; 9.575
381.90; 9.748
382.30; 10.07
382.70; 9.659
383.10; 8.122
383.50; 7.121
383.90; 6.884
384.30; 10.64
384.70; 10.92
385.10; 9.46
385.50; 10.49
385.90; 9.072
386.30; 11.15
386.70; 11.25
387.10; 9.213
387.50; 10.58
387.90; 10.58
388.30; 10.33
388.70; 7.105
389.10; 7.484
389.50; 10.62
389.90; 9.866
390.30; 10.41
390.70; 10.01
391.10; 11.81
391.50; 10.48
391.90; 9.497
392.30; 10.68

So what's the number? 9.4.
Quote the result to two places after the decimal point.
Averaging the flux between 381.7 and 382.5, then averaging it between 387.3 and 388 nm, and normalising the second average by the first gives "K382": 1.07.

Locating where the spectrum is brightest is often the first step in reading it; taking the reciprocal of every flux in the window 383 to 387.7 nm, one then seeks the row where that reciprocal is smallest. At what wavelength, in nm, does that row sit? 386.70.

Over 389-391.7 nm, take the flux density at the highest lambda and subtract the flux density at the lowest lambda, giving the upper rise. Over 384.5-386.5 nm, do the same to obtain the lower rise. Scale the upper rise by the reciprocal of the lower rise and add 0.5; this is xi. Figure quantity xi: 13.5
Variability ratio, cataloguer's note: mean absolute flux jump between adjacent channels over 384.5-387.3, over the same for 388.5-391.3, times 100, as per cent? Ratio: 116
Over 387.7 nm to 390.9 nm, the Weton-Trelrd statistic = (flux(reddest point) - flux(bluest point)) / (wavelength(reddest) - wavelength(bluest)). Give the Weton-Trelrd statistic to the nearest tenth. -0.2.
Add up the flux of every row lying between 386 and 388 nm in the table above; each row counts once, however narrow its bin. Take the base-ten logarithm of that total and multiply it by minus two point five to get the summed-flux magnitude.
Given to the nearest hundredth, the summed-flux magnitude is -4.31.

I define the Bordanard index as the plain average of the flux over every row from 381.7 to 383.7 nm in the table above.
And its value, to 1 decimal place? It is 8.9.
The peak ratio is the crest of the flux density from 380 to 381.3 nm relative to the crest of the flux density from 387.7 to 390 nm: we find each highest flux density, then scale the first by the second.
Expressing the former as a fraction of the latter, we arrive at 1.05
